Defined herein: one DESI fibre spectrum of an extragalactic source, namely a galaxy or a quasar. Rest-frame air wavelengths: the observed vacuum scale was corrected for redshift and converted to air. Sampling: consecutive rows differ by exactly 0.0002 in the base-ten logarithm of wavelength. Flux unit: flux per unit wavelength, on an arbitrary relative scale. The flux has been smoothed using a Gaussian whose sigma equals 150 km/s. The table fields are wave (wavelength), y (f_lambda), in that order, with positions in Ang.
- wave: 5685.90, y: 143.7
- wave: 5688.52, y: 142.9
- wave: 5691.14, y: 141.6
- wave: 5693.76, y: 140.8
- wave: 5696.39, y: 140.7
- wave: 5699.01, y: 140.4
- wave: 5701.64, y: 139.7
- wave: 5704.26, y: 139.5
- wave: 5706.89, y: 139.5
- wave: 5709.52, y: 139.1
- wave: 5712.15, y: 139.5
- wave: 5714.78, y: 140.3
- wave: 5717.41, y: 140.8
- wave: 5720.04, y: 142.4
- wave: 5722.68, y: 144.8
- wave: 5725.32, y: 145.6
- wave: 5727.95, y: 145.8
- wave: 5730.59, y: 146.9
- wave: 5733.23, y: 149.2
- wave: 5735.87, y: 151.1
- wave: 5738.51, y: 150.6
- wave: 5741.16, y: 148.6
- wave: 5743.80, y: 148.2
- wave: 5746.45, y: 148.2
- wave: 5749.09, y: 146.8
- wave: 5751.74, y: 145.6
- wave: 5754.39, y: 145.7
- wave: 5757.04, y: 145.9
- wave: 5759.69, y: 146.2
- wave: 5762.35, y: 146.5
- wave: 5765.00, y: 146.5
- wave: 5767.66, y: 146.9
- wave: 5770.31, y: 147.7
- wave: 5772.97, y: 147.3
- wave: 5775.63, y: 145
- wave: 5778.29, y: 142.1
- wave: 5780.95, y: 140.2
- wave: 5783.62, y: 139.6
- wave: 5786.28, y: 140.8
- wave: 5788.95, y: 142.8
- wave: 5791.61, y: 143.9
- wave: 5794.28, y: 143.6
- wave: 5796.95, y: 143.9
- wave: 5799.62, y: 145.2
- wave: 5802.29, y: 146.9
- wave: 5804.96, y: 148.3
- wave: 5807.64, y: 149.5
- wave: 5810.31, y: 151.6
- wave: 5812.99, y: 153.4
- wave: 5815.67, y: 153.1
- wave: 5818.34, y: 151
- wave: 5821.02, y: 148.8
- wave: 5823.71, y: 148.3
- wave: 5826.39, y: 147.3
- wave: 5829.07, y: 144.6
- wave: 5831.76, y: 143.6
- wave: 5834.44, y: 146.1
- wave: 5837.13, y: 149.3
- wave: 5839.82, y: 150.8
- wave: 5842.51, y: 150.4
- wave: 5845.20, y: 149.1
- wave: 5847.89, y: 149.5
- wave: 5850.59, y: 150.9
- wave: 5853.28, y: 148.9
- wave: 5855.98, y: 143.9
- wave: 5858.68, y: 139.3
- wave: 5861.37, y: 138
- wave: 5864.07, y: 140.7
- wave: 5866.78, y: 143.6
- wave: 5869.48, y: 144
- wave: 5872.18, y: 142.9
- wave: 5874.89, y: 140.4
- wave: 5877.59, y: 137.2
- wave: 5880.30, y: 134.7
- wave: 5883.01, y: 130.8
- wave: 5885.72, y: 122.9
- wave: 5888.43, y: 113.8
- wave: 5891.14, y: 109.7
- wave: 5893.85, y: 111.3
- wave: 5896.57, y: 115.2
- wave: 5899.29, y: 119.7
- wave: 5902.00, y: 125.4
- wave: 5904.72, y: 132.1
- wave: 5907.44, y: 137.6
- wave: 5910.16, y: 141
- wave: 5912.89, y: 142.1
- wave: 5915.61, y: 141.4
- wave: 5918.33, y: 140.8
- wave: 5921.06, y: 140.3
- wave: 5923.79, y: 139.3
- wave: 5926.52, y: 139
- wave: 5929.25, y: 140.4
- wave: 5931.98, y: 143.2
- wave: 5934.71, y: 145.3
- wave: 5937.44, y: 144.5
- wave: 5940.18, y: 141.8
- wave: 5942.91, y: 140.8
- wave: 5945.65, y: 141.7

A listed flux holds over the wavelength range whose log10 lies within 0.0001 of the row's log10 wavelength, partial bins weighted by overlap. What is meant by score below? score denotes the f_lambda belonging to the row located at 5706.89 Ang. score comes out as 139.5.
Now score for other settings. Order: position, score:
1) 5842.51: 150.4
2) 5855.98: 143.9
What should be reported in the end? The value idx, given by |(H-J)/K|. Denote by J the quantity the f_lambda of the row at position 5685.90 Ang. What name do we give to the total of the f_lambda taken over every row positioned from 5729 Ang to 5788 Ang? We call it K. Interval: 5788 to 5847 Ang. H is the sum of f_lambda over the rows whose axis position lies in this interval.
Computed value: 0.97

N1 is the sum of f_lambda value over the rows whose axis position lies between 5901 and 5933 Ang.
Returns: 1663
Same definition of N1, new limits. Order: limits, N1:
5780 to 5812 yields 1736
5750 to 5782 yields 1746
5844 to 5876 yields 1731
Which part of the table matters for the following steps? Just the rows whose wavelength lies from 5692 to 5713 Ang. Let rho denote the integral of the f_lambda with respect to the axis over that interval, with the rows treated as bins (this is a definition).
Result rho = 2938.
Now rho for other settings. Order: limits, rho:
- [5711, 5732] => 3010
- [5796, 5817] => 3130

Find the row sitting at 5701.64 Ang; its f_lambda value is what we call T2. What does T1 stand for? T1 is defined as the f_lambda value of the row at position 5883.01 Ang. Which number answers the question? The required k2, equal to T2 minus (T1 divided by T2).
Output 139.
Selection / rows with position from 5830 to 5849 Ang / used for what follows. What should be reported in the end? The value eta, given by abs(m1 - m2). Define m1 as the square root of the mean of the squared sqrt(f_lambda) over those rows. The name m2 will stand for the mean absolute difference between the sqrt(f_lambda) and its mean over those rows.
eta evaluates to 12.1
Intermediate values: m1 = 12.2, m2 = 0.08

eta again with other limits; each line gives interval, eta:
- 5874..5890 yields 11.1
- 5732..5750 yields 12.2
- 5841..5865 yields 11.9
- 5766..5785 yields 11.9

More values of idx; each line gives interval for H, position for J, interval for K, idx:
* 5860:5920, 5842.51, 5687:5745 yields 0.87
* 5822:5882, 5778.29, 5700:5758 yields 0.96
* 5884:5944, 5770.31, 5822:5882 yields 0.87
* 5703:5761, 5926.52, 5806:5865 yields 0.94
